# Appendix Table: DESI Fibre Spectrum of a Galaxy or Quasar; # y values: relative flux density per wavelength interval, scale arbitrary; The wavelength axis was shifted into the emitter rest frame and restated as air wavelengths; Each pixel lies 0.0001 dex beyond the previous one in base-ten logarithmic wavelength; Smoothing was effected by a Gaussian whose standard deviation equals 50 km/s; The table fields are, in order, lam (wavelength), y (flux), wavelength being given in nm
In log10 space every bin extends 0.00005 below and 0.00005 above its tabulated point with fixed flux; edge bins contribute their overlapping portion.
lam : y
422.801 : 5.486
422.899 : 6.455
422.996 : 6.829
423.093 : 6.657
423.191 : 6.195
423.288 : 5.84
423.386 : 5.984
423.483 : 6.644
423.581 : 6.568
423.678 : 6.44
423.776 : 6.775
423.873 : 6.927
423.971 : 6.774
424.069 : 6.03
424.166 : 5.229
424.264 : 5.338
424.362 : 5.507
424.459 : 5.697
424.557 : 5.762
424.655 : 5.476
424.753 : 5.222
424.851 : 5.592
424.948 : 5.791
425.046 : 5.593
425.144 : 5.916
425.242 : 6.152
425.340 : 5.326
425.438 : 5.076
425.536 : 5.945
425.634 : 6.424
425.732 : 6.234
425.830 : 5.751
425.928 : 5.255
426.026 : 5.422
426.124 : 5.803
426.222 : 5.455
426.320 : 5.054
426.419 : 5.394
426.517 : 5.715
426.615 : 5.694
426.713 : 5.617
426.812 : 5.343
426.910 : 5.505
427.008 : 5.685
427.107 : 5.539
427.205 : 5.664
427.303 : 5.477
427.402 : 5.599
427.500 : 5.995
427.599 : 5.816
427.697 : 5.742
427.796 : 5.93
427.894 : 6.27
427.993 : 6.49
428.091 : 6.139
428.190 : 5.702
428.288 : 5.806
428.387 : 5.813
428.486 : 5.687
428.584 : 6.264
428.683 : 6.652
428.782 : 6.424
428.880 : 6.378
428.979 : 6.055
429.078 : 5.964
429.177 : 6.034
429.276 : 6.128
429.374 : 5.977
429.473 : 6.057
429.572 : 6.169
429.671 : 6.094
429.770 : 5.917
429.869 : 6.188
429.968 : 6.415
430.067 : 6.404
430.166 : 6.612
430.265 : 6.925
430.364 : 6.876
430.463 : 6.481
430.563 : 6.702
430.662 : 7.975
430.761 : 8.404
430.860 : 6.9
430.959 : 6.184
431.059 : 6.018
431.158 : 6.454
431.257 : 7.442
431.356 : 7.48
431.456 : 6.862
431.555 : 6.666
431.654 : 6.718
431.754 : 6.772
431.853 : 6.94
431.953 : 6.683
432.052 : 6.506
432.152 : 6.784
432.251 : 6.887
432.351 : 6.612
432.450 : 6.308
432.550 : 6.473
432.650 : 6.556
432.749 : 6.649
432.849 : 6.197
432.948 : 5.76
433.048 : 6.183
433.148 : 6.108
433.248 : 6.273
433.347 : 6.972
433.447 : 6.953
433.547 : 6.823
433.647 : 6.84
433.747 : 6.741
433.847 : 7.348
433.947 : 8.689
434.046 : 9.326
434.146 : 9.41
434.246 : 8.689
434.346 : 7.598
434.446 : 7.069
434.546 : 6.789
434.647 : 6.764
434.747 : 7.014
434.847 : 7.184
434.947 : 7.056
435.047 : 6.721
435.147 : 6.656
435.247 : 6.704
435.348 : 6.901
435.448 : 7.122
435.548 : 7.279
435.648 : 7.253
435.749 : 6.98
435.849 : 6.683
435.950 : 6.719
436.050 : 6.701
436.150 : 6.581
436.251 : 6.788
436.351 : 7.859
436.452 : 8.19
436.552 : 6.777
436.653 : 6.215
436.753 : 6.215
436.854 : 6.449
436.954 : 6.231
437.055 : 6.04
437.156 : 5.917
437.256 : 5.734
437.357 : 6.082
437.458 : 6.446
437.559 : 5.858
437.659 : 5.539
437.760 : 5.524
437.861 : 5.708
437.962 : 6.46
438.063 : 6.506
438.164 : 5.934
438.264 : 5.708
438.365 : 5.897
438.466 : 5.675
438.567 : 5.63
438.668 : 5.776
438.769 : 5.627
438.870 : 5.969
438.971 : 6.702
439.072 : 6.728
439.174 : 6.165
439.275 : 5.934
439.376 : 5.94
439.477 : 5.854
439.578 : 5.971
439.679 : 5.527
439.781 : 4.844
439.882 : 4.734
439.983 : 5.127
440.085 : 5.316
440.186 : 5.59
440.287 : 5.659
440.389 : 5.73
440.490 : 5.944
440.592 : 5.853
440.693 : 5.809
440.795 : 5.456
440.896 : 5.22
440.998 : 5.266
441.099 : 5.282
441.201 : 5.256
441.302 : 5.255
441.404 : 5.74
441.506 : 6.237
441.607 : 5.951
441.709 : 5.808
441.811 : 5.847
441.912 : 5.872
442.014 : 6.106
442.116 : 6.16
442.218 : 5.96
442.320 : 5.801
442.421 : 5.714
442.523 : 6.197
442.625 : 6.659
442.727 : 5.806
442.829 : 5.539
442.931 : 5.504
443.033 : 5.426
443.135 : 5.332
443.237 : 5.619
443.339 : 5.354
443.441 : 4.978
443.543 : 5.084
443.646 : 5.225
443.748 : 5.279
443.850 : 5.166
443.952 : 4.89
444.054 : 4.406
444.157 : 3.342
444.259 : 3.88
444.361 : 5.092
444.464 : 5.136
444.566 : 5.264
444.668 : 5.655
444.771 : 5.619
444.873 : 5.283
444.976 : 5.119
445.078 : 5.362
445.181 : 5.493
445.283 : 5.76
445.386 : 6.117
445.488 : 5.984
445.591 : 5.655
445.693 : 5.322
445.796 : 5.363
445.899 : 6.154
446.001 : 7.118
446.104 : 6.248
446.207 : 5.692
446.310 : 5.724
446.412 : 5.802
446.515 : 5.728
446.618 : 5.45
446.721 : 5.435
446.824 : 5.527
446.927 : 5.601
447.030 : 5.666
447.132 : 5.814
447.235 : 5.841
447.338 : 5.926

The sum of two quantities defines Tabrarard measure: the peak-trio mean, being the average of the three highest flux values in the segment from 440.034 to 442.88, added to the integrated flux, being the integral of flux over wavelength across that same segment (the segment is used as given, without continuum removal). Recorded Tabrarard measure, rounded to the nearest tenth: 22.7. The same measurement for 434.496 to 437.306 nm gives 26.8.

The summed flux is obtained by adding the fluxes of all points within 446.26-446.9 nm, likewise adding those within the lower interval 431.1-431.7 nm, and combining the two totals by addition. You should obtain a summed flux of 75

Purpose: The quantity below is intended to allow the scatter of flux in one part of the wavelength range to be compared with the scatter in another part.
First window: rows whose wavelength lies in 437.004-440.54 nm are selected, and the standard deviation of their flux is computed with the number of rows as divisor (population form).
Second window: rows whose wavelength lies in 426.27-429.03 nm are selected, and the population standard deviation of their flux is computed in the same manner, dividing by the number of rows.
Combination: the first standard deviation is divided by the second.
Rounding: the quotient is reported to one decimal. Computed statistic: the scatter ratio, 1.2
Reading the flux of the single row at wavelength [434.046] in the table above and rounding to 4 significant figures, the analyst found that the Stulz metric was 9.326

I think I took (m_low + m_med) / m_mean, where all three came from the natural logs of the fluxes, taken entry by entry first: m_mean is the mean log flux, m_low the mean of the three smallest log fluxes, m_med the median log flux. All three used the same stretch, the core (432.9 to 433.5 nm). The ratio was 1.96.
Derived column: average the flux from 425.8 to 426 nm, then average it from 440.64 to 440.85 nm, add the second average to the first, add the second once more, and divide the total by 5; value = 3.4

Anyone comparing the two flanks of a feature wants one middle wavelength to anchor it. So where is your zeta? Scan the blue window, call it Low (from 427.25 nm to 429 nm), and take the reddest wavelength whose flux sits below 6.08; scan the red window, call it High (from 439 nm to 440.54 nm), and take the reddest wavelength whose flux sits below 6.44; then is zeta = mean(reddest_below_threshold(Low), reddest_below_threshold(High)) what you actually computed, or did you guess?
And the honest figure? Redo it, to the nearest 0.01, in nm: 434.73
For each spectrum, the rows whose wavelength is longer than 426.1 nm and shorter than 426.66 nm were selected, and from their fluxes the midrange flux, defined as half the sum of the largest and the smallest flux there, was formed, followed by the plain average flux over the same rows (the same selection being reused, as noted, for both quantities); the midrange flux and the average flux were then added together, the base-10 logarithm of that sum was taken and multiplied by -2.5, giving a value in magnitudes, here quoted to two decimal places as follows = -2.60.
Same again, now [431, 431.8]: -2.83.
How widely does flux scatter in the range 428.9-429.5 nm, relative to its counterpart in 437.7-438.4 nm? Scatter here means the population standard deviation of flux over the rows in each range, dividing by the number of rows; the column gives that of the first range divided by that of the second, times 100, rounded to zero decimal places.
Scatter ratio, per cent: 16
